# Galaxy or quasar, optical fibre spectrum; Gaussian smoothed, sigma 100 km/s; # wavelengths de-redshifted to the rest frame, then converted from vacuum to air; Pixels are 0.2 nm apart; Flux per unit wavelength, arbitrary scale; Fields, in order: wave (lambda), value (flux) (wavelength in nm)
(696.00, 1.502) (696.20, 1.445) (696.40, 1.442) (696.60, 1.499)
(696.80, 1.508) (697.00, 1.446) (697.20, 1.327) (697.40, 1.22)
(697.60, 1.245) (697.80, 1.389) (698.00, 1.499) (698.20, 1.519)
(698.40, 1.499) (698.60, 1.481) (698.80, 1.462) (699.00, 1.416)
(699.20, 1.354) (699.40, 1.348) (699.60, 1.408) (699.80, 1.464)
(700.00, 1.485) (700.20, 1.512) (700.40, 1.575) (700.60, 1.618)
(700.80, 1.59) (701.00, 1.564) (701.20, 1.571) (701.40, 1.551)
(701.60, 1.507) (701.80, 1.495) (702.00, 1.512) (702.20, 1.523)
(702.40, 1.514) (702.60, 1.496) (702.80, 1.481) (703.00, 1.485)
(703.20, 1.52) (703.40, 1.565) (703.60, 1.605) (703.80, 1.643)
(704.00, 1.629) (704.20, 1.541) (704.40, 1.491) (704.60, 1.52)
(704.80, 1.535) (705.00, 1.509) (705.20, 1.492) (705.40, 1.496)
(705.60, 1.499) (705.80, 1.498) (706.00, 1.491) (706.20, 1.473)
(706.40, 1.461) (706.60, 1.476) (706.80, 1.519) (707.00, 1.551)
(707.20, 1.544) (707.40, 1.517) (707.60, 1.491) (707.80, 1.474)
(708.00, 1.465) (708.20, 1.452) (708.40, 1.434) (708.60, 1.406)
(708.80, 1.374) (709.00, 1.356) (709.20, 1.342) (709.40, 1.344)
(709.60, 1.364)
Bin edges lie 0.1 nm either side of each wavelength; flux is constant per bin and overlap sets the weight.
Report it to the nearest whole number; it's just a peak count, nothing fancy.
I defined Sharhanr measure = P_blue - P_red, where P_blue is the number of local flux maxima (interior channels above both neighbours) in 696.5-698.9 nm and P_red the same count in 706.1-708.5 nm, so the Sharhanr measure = 1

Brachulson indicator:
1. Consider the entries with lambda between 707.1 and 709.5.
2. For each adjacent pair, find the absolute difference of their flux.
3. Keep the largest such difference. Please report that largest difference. 0.032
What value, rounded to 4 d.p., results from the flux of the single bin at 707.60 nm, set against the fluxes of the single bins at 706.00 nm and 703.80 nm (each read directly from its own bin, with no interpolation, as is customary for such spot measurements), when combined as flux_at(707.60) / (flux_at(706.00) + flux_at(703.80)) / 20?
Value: 0.0238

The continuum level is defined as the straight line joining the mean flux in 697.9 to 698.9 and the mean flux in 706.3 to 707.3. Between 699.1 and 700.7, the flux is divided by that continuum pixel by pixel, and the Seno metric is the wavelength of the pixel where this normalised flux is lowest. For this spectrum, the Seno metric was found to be 699.40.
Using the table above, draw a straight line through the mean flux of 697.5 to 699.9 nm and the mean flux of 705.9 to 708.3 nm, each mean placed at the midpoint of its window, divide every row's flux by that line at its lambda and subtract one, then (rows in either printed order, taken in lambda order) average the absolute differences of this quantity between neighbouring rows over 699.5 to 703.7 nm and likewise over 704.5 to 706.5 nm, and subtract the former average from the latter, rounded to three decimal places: -0.010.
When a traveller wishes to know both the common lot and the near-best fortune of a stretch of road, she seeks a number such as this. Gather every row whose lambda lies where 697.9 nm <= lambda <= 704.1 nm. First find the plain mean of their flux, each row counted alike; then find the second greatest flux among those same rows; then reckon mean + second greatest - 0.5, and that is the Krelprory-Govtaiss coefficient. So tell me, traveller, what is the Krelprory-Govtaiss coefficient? 2.64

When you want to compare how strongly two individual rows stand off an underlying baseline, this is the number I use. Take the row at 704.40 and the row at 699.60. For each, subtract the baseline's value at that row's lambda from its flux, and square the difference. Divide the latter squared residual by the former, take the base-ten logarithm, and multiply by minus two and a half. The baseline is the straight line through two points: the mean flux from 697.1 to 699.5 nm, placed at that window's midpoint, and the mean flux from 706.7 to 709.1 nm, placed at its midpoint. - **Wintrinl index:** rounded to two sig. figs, 6.9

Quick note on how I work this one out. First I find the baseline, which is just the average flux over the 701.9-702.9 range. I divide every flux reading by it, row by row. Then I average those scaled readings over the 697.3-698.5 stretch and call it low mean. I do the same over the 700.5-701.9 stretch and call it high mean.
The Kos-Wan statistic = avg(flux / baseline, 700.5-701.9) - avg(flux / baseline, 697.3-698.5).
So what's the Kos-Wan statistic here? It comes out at 0.107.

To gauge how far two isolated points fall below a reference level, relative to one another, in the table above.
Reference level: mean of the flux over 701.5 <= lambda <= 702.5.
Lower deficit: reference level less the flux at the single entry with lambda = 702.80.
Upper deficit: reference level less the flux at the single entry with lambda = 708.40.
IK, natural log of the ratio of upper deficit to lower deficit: 1.0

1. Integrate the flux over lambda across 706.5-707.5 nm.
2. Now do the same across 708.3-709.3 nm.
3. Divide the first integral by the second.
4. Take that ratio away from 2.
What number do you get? 0.90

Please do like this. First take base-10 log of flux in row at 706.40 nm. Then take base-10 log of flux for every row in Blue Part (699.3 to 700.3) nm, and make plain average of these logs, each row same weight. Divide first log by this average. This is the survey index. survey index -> 1.04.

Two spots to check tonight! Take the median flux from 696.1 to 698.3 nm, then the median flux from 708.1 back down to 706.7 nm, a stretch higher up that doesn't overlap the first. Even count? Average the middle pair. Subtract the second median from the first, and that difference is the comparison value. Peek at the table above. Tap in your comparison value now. -0.072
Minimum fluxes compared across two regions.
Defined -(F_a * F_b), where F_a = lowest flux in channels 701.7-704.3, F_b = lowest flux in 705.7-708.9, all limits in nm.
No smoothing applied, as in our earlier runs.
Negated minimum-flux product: -2.03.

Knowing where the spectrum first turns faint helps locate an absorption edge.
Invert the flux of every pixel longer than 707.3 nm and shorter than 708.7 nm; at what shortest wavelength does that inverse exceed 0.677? 707.80 nm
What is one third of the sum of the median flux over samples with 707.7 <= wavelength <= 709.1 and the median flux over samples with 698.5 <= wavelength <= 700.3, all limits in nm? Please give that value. 0.965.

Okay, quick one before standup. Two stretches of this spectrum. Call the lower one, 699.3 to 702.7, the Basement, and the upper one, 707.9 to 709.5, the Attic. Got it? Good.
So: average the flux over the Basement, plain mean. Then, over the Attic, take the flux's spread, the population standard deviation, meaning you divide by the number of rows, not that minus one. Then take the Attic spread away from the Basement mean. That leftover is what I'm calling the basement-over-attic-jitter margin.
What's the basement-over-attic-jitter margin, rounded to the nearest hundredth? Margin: 1.47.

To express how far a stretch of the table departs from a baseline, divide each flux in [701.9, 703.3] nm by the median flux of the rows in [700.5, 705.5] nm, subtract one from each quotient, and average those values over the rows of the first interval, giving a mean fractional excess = -0.010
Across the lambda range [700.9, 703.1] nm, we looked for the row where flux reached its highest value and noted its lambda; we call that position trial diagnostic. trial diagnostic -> 701.20 nm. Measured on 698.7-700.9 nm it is 700.60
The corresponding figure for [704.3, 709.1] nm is 707.00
